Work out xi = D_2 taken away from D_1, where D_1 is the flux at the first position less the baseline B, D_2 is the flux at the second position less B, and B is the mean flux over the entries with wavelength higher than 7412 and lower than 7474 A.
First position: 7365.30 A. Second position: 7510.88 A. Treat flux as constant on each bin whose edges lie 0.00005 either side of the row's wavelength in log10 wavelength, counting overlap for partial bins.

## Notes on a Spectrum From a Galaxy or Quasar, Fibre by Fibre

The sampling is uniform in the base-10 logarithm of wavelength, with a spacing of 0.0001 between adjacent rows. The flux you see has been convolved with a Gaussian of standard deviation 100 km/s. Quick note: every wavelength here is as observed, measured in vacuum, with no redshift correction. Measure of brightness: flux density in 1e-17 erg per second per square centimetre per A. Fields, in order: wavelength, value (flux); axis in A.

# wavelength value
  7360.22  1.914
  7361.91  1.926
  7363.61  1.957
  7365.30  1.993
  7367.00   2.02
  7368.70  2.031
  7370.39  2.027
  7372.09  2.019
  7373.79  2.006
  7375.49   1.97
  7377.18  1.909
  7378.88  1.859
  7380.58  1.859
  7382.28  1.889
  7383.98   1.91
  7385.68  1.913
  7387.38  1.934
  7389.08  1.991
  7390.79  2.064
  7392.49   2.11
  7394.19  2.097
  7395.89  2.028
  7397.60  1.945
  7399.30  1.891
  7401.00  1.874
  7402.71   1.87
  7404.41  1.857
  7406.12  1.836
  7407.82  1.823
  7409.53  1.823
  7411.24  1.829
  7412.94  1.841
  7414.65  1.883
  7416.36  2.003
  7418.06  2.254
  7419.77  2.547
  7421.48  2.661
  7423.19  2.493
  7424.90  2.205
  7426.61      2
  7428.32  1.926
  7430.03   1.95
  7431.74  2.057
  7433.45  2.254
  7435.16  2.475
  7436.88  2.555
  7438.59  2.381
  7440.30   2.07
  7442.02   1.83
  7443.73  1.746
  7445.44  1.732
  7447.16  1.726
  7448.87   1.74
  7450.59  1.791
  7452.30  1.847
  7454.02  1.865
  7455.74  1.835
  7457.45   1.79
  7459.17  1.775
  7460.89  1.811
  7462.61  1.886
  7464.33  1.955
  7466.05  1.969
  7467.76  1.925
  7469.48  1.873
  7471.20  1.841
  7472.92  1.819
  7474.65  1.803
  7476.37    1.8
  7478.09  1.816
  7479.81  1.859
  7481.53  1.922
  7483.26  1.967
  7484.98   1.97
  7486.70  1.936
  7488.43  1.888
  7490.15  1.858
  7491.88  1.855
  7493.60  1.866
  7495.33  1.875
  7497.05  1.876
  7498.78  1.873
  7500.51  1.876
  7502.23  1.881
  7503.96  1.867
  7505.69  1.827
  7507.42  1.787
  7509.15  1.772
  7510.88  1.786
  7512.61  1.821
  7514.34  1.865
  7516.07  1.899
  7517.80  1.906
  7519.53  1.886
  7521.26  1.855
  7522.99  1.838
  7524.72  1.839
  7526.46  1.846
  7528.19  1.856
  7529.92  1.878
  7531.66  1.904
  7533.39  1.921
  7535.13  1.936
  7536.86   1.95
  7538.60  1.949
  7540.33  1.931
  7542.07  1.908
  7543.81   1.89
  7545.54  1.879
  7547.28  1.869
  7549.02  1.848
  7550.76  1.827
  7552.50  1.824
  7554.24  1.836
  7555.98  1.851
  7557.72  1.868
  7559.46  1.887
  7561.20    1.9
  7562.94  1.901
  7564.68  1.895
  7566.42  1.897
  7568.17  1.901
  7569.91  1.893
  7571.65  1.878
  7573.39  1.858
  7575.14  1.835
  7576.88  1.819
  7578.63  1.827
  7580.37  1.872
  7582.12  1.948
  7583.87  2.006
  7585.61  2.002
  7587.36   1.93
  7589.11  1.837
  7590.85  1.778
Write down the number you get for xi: 0.2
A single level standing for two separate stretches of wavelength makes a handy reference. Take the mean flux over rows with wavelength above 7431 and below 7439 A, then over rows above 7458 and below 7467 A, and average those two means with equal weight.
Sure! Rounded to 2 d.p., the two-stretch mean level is 2.11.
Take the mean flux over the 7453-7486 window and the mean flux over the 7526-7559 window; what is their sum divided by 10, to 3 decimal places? 0.375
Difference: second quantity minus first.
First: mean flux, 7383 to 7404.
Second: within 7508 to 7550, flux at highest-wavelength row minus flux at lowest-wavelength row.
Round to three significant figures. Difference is -1.89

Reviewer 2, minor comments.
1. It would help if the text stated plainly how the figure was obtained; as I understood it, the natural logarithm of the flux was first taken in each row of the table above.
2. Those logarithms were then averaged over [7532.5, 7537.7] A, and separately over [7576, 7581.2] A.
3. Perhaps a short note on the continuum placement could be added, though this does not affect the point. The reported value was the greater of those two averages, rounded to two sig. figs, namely 0.66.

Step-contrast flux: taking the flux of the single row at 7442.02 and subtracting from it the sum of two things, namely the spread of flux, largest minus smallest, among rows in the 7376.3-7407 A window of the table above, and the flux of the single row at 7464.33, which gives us -0.40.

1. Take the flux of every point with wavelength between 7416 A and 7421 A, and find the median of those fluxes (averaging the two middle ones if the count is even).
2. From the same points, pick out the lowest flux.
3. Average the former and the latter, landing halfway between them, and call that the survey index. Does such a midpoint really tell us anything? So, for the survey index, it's 2.13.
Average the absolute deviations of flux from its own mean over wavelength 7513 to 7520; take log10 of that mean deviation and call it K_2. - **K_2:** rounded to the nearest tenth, -1.9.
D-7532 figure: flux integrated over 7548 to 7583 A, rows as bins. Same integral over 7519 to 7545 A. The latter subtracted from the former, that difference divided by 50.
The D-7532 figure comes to 0.32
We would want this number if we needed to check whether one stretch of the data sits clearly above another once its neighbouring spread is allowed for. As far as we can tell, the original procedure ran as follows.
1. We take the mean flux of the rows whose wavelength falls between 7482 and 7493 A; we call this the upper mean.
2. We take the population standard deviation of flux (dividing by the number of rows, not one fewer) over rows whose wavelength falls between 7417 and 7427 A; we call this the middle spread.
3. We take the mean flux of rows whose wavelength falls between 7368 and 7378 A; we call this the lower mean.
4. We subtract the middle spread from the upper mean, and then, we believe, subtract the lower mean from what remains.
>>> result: -0.31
